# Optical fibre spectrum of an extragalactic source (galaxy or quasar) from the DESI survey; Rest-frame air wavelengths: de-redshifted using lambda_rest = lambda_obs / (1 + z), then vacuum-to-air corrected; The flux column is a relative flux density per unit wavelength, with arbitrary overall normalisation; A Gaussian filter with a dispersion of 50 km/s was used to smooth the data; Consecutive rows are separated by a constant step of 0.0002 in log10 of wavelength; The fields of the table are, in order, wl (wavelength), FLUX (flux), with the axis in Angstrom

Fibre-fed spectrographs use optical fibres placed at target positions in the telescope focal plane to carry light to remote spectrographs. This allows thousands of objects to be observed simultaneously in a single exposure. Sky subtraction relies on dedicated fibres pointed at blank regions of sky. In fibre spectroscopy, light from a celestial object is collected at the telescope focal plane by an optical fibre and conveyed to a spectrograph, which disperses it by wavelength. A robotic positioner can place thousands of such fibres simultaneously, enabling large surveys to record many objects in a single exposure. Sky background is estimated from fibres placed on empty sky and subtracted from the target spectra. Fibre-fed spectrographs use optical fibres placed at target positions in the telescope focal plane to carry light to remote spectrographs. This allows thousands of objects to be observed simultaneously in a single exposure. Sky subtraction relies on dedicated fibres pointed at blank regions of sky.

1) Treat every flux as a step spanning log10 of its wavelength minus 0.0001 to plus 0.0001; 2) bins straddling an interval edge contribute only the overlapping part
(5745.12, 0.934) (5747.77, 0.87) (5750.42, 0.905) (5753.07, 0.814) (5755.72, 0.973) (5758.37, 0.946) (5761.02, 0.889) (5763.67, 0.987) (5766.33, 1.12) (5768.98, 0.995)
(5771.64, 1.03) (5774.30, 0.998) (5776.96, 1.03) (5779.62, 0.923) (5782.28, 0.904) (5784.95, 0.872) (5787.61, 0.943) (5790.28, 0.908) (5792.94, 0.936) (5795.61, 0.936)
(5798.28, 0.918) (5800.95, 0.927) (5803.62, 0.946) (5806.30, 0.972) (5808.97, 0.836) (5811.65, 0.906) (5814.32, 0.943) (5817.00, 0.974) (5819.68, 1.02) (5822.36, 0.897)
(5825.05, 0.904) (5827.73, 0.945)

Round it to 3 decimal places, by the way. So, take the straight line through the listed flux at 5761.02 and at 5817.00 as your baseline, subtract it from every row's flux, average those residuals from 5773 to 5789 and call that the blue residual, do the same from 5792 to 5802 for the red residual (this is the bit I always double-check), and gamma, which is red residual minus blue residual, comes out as -0.040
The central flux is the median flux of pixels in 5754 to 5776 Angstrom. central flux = 0.991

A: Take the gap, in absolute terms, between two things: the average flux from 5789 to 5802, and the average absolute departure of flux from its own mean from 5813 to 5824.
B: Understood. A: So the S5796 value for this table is 0.887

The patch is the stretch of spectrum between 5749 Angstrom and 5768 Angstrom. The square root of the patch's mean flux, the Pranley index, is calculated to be 0.974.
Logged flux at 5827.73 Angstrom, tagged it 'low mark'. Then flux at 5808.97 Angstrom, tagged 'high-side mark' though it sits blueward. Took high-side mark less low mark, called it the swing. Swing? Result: -0.11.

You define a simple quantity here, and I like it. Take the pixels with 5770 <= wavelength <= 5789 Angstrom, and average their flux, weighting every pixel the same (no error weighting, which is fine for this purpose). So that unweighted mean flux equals 0.957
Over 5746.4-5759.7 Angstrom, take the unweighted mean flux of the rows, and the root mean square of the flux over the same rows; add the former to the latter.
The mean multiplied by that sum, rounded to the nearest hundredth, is 1.63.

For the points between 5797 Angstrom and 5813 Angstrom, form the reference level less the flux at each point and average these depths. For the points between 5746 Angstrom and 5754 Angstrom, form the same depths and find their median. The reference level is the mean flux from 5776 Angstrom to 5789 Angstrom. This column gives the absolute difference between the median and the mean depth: 0.048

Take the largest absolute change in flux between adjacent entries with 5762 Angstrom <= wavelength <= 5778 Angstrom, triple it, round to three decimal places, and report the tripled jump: 0.399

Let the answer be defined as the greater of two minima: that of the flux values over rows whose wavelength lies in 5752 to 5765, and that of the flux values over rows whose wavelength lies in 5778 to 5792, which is 0.87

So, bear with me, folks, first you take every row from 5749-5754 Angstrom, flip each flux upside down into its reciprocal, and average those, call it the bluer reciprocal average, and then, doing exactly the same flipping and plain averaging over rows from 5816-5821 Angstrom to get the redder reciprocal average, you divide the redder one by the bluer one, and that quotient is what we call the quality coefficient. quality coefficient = 0.86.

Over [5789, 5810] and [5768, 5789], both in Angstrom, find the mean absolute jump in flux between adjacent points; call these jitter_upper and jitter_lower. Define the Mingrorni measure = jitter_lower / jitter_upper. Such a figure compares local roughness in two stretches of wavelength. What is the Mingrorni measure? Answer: 1.4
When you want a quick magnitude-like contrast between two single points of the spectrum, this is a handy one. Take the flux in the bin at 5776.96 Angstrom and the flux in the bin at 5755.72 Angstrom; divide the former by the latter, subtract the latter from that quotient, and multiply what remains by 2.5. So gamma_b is 0.21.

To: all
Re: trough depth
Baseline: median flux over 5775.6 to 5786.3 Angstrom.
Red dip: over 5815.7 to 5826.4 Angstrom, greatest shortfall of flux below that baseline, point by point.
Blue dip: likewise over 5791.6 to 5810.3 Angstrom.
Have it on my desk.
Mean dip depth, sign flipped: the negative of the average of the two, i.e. -0.047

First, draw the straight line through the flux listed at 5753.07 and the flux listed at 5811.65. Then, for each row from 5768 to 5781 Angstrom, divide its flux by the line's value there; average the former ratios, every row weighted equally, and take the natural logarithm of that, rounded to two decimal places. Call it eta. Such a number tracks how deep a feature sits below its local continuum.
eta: 0.16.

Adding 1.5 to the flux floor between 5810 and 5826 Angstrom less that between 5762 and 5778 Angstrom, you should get 1.41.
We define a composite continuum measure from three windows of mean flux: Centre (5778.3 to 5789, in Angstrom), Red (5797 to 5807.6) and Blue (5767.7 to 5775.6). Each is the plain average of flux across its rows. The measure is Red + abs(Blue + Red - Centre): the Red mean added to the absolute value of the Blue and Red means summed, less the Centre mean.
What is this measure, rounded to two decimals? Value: 1.98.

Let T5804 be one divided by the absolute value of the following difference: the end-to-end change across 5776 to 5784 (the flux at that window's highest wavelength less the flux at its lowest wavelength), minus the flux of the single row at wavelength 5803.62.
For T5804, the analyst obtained 0.93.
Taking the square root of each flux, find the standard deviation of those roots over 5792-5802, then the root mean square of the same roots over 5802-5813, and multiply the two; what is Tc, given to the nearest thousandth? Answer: 0.004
